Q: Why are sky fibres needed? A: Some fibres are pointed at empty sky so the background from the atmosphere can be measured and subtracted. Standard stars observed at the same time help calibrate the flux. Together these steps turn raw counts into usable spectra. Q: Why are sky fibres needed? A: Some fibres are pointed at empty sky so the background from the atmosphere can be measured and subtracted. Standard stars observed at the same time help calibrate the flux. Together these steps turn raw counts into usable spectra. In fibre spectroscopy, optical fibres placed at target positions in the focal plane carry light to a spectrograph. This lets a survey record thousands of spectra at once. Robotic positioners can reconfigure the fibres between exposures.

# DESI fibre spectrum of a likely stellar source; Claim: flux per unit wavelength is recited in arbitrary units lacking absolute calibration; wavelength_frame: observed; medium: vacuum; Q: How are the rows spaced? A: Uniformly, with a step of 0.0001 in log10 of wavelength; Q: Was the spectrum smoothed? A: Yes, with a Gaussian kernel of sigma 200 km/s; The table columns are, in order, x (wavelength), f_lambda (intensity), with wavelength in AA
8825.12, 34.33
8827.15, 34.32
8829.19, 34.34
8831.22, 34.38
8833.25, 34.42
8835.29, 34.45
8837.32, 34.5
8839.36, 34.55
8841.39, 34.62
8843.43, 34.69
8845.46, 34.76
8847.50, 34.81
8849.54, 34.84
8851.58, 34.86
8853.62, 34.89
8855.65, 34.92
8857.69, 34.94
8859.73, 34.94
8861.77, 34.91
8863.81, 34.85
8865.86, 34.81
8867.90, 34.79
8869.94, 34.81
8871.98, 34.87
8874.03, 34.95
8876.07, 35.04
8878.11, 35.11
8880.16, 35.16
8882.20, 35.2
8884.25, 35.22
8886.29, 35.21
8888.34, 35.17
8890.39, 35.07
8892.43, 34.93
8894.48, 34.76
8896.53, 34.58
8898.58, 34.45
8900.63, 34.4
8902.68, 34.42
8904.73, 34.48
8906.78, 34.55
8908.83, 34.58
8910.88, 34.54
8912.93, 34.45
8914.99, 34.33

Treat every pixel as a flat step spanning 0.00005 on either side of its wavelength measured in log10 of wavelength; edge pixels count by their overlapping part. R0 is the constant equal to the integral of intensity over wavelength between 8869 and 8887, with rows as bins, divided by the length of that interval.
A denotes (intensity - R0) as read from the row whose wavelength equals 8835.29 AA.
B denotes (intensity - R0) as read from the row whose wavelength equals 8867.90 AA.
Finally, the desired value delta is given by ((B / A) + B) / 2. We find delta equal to 0.1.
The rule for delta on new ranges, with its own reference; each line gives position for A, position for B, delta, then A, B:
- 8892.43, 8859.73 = 0.4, -0.14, -0.13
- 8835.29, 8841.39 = 0.1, -0.62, -0.45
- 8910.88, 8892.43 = 0.1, -0.53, -0.14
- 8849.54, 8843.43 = 0.6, -0.23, -0.38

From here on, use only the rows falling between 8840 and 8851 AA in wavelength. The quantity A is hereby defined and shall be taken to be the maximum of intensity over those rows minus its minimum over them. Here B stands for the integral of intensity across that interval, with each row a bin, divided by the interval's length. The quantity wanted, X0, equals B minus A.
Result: 34.5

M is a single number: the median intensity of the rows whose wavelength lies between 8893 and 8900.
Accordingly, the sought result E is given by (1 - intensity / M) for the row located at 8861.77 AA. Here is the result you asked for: -0.010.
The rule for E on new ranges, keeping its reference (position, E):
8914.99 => 0.007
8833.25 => 0.005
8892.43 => -0.010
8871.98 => -0.008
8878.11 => -0.015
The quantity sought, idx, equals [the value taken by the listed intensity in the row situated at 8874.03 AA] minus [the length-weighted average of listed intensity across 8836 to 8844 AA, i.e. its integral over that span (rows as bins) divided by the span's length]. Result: 0.4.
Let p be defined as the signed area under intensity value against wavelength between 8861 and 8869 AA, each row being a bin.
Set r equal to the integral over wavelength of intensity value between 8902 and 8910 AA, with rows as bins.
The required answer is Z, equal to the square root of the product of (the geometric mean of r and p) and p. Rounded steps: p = 279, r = 276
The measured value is 278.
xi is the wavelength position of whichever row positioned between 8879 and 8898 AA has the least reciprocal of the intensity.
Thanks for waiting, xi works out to 8884.25 AA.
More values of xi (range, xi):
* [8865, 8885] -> 8884.25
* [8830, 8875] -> 8874.03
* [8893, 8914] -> 8894.48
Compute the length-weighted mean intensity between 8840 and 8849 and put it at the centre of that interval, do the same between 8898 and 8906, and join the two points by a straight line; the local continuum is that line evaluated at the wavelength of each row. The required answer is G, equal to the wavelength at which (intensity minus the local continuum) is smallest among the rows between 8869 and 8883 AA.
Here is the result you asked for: 8869.94 AA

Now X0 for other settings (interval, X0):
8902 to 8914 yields 34.3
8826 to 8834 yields 34.3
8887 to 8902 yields 34.0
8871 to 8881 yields 34.7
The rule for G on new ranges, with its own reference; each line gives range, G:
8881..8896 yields 8894.48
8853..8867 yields 8865.86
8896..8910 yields 8900.63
